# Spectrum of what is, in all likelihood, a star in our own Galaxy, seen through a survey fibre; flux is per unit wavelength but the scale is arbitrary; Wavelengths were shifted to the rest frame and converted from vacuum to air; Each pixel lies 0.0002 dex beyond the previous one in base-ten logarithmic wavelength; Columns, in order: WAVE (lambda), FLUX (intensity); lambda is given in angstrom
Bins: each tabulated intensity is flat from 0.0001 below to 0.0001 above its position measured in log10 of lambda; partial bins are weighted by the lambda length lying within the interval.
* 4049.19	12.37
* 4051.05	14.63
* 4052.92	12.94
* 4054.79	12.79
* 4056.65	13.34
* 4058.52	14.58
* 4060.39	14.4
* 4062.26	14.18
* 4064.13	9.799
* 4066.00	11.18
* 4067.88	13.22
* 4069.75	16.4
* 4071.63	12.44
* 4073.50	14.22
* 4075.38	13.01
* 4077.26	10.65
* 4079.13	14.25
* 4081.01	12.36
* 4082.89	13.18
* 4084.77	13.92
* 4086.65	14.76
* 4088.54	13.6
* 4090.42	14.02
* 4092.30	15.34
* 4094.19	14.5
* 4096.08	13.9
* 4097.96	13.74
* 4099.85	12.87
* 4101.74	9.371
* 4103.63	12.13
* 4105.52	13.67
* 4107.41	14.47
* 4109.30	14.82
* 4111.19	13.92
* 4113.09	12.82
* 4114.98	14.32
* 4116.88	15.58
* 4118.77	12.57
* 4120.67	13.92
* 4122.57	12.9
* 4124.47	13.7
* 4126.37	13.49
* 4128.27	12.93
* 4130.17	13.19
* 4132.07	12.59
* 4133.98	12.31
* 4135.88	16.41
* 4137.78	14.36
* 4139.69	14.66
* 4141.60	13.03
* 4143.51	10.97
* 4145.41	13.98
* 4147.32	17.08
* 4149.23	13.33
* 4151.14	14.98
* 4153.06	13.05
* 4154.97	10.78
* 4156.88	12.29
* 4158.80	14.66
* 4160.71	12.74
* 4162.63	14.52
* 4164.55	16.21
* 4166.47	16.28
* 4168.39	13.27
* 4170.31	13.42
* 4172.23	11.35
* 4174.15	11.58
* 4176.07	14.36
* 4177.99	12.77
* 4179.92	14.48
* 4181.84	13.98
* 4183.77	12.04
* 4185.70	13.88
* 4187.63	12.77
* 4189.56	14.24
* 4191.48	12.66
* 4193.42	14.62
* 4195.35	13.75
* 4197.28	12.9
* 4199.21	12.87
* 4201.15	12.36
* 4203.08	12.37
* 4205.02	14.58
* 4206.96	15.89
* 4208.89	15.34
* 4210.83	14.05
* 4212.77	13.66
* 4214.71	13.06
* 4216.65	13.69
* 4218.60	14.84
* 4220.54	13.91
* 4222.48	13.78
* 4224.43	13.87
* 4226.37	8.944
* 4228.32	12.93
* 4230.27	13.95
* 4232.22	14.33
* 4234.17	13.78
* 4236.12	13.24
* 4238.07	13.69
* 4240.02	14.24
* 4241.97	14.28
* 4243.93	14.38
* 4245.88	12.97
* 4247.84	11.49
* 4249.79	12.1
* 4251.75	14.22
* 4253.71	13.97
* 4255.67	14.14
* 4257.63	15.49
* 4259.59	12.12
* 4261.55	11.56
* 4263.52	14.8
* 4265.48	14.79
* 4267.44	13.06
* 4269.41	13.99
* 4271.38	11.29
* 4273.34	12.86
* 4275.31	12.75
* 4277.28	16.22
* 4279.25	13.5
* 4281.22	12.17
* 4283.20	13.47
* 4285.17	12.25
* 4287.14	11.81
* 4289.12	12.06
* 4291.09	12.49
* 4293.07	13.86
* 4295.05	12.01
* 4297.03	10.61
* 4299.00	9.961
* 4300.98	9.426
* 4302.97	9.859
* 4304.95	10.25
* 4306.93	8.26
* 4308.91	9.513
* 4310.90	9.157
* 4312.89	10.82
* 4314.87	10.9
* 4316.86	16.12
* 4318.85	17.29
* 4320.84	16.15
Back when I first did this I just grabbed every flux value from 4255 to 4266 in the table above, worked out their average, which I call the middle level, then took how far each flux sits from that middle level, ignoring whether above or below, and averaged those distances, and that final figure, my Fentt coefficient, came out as 1.3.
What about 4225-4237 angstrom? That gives 1.3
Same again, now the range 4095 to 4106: 1.2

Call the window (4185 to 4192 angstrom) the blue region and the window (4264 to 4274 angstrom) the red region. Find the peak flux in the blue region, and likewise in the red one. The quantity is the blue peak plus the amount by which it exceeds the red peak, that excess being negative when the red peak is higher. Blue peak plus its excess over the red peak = 13.69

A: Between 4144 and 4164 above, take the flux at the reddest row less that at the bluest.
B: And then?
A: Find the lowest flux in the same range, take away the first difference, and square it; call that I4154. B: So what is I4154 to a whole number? 105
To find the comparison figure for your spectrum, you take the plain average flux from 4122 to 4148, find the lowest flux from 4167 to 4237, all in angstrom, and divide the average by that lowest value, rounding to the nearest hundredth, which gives 1.53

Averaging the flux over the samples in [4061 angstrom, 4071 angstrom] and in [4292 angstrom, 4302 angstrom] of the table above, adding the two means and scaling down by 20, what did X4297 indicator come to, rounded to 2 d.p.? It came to 1.21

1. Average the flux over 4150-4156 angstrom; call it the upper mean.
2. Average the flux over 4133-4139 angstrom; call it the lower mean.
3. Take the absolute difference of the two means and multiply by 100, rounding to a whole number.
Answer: 142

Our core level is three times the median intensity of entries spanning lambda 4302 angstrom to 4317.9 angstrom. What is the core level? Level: 30.2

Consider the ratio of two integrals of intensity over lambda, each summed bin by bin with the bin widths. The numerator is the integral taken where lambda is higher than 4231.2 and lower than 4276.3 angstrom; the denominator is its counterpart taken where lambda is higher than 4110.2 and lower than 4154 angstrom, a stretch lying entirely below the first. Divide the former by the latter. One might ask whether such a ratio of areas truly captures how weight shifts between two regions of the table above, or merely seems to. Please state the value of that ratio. 1.008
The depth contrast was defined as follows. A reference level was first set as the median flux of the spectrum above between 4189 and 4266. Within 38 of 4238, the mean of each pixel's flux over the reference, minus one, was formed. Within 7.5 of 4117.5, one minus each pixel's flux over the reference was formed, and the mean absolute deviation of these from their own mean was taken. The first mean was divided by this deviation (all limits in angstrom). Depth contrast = -0.44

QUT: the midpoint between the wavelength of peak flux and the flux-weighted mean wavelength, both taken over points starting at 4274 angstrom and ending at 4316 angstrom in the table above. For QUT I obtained 4285.4 angstrom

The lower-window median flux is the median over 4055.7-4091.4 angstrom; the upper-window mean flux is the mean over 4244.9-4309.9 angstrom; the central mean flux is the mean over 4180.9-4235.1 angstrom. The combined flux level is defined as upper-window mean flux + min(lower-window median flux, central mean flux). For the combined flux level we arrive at 25.9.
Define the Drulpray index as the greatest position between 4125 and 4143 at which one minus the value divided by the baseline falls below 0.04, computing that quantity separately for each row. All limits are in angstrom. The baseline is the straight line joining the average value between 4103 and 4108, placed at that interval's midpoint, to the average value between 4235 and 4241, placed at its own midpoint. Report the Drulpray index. 4141.60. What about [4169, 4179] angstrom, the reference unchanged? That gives 4176.07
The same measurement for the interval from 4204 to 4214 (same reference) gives 4212.77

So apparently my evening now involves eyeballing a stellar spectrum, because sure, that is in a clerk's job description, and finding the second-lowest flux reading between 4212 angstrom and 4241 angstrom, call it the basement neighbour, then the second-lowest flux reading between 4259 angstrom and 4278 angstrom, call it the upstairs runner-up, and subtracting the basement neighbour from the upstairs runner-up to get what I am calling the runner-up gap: -1.4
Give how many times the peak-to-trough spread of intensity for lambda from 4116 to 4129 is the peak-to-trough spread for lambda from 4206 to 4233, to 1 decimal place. 0.4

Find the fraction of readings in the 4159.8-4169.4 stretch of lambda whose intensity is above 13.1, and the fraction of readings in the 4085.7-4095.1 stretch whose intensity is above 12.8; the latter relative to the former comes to 1.25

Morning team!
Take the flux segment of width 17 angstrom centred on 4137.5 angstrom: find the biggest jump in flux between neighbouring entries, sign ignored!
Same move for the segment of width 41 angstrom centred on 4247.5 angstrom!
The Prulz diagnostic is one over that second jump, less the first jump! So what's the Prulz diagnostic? -3.80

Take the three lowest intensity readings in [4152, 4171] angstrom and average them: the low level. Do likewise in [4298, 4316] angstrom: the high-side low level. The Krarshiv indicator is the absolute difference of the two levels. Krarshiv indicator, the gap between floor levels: 3.0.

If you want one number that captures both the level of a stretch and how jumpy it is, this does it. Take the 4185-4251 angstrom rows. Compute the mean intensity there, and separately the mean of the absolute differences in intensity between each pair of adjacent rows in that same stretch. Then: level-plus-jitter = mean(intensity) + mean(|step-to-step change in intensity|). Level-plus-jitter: 14.5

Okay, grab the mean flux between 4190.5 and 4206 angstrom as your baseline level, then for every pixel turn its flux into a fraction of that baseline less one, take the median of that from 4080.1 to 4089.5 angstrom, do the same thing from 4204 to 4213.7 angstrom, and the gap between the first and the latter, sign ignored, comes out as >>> 0.074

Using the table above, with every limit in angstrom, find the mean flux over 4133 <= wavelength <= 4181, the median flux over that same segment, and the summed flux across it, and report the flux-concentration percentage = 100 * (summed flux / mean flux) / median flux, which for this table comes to 186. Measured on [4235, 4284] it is 185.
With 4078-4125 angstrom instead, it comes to 180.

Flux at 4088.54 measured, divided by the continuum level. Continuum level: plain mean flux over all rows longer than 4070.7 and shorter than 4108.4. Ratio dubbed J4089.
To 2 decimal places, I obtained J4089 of 1.02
